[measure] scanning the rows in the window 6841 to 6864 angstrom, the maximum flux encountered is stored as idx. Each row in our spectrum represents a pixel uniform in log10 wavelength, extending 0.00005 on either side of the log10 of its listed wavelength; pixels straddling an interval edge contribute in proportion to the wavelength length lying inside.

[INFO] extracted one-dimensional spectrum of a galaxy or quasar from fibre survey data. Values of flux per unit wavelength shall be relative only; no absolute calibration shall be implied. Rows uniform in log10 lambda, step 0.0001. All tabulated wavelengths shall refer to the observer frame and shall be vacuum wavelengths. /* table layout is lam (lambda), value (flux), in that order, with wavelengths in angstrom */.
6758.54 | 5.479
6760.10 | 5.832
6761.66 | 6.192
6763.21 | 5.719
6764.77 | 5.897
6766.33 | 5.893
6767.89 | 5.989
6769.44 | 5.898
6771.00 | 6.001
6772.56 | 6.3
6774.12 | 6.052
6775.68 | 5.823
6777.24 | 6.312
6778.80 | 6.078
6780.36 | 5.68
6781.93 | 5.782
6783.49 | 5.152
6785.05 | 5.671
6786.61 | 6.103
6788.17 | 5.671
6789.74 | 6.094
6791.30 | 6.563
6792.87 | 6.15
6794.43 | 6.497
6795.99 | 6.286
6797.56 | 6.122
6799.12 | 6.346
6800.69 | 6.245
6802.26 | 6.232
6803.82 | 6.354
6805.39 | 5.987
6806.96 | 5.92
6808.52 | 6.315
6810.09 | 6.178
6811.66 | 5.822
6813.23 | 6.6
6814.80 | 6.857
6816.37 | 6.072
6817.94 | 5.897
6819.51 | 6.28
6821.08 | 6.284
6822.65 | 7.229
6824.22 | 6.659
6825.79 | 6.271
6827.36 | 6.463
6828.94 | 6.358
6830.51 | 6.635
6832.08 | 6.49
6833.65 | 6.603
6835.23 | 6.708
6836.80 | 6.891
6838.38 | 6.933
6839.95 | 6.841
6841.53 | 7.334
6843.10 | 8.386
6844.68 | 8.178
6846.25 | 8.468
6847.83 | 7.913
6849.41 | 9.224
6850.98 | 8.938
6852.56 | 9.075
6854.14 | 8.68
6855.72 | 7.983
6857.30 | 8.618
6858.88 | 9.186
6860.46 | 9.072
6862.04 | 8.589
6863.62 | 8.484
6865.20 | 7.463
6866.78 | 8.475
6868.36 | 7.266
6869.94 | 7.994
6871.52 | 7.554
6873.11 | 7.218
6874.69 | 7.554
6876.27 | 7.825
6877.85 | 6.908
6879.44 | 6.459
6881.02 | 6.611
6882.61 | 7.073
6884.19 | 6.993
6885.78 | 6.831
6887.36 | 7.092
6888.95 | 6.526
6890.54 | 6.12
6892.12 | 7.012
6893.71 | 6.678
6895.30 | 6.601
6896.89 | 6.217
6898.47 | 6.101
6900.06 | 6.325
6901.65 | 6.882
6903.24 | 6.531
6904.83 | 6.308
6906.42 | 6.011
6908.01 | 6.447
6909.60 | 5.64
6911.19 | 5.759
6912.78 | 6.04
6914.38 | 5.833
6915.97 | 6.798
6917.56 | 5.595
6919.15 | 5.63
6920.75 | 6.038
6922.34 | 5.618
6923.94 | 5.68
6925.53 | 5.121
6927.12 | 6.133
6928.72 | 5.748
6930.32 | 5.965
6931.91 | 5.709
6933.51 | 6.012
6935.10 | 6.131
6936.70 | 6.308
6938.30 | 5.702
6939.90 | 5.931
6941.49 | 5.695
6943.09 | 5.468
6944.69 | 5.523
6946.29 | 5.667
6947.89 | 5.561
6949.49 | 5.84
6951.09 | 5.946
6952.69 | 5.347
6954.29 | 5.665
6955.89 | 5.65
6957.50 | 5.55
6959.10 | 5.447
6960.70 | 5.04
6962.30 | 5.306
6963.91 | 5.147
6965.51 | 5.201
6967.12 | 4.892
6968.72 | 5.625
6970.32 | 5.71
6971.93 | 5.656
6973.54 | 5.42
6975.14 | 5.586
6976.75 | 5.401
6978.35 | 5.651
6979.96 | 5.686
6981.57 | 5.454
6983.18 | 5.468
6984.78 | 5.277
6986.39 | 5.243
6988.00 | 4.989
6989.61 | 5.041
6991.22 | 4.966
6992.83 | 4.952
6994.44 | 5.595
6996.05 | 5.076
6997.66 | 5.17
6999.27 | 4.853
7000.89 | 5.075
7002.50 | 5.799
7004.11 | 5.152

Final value 9.224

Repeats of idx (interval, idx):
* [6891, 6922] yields 7.012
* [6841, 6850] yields 9.224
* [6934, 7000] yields 6.308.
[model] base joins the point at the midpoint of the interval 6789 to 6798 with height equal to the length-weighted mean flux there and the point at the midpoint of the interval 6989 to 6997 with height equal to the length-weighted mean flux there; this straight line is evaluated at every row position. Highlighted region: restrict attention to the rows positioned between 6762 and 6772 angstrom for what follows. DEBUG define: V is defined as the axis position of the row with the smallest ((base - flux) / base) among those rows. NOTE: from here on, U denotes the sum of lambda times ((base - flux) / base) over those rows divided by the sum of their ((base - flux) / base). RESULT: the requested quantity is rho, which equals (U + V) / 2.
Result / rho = 6768.8 angstrom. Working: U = 6766.7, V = 6771.00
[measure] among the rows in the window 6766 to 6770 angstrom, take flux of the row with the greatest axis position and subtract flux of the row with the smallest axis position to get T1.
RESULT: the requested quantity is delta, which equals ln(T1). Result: -5.30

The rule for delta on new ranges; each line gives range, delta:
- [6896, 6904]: -1.16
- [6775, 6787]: -1.27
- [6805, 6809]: -1.11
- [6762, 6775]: -1.10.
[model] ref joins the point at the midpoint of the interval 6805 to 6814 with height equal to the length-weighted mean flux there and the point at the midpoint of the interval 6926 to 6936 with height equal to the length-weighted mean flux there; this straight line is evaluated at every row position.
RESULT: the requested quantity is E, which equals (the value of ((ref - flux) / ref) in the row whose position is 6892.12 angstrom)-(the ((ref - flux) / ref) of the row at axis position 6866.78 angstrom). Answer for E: 0.2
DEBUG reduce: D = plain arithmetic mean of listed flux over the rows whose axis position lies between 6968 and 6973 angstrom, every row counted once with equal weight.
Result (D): 5.7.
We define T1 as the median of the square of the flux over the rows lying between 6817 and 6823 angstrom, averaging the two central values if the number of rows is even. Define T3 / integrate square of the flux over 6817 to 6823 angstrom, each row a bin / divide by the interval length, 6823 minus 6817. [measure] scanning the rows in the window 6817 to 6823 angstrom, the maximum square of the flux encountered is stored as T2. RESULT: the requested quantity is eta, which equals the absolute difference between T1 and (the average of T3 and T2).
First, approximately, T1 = 39.5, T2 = 52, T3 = 41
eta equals 7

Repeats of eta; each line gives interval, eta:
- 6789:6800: 2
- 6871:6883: 5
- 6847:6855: 1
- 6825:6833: 1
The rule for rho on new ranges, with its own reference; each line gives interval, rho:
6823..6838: 6834.2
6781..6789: 6785.6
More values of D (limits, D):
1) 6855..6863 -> 8.7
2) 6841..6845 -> 8.0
